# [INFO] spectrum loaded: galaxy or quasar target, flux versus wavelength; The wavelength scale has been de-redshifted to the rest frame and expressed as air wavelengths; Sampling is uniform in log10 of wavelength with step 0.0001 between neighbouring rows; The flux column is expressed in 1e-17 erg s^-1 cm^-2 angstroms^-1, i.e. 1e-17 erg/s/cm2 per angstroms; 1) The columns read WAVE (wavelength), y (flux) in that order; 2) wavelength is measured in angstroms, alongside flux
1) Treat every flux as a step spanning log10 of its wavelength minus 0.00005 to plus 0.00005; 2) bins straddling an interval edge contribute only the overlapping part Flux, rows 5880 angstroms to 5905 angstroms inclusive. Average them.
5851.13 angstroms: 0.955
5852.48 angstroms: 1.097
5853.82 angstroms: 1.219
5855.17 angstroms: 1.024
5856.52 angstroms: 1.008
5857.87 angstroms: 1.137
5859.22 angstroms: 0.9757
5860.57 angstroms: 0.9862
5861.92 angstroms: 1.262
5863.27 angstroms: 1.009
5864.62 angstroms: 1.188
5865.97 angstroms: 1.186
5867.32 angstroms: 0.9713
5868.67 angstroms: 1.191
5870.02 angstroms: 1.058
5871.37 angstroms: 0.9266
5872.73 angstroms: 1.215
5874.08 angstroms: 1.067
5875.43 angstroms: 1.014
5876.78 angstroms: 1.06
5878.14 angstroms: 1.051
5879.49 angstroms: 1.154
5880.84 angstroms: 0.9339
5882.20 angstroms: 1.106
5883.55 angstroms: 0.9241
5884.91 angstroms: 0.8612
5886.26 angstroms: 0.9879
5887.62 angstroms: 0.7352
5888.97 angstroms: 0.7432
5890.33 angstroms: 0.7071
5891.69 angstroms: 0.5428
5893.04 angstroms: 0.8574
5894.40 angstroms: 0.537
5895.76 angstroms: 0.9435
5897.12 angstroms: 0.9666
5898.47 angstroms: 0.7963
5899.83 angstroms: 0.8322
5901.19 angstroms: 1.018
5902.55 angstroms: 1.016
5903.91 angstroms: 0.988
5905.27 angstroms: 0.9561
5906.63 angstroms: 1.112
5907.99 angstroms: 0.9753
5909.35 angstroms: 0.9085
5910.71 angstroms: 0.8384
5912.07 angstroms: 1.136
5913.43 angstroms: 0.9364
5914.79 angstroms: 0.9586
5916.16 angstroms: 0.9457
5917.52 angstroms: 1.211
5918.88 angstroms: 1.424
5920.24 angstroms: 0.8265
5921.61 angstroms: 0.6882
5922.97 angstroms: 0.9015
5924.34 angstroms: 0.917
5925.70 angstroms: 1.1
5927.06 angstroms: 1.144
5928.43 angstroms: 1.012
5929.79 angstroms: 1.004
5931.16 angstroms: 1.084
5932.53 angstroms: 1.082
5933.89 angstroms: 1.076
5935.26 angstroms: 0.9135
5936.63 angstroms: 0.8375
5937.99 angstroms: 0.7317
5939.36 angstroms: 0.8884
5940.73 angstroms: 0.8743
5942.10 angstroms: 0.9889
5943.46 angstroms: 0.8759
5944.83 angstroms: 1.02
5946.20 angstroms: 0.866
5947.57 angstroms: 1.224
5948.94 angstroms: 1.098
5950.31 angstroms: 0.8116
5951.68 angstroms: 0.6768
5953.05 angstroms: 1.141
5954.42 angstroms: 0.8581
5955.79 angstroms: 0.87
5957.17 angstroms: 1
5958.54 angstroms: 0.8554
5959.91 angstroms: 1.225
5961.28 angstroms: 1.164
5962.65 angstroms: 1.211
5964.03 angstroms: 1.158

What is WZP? 0.86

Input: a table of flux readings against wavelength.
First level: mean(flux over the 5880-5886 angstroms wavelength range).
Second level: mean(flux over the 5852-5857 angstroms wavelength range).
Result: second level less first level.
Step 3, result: 0.13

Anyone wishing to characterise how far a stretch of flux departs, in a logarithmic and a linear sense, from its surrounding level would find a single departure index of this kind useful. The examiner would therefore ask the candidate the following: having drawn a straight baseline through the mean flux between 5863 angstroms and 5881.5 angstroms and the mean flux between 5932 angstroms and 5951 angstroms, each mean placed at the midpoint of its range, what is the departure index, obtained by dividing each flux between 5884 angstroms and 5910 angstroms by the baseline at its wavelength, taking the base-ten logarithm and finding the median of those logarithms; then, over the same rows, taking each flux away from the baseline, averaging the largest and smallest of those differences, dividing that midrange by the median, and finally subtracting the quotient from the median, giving 4.4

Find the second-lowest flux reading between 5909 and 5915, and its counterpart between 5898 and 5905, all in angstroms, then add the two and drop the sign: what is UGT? 1.74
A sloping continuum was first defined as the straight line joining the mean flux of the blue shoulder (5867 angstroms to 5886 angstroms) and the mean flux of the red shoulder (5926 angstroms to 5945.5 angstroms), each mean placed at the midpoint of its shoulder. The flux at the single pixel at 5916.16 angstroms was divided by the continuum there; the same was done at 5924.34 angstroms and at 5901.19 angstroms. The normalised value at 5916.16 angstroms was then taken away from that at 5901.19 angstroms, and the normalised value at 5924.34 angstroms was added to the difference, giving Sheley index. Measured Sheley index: 0.99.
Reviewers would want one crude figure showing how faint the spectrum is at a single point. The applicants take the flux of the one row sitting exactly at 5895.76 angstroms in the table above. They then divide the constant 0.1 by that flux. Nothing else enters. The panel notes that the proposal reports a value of 0.11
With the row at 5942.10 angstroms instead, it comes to 0.10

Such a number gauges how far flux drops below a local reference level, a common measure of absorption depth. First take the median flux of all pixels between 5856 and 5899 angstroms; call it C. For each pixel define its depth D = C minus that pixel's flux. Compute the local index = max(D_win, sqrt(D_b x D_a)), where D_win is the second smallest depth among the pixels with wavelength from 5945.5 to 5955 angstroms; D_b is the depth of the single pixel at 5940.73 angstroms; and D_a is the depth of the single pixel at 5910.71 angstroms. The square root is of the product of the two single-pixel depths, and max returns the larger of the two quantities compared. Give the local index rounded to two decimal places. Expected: 0.13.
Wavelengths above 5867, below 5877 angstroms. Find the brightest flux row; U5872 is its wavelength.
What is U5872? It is 5872.73 angstroms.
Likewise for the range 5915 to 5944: 5918.88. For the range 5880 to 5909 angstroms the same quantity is 5906.63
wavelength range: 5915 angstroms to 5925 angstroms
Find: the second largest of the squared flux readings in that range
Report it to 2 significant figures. 1.5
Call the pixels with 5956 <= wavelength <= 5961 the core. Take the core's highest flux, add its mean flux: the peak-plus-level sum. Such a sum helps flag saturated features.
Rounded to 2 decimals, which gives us 2.25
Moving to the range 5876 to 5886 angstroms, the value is 2.17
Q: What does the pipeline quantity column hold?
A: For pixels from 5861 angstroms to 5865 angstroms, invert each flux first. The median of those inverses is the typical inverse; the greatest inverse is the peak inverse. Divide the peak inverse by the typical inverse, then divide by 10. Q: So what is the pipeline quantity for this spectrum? 0.118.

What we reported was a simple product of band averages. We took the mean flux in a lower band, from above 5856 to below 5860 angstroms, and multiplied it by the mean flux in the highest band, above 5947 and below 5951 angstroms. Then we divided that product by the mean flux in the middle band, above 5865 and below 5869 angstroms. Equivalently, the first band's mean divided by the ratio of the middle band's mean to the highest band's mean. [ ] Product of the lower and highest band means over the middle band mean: 0.97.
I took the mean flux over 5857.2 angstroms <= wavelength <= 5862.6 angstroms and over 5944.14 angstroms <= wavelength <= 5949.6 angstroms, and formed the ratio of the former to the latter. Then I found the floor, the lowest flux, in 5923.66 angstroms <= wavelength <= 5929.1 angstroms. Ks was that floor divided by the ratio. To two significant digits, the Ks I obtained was 0.88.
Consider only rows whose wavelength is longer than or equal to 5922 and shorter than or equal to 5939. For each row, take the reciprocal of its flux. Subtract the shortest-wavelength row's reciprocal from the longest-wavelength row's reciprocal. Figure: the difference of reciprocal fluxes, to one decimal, 0.3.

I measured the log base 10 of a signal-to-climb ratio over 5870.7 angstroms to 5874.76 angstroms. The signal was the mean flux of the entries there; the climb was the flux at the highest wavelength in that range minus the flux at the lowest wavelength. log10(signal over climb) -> 0.88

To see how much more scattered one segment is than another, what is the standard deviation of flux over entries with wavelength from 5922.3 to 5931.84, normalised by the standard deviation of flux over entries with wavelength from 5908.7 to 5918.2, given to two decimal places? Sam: 0.69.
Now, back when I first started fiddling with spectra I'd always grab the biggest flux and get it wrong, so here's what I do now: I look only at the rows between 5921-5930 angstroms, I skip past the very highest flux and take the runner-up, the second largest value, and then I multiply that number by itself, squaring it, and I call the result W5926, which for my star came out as 1.21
